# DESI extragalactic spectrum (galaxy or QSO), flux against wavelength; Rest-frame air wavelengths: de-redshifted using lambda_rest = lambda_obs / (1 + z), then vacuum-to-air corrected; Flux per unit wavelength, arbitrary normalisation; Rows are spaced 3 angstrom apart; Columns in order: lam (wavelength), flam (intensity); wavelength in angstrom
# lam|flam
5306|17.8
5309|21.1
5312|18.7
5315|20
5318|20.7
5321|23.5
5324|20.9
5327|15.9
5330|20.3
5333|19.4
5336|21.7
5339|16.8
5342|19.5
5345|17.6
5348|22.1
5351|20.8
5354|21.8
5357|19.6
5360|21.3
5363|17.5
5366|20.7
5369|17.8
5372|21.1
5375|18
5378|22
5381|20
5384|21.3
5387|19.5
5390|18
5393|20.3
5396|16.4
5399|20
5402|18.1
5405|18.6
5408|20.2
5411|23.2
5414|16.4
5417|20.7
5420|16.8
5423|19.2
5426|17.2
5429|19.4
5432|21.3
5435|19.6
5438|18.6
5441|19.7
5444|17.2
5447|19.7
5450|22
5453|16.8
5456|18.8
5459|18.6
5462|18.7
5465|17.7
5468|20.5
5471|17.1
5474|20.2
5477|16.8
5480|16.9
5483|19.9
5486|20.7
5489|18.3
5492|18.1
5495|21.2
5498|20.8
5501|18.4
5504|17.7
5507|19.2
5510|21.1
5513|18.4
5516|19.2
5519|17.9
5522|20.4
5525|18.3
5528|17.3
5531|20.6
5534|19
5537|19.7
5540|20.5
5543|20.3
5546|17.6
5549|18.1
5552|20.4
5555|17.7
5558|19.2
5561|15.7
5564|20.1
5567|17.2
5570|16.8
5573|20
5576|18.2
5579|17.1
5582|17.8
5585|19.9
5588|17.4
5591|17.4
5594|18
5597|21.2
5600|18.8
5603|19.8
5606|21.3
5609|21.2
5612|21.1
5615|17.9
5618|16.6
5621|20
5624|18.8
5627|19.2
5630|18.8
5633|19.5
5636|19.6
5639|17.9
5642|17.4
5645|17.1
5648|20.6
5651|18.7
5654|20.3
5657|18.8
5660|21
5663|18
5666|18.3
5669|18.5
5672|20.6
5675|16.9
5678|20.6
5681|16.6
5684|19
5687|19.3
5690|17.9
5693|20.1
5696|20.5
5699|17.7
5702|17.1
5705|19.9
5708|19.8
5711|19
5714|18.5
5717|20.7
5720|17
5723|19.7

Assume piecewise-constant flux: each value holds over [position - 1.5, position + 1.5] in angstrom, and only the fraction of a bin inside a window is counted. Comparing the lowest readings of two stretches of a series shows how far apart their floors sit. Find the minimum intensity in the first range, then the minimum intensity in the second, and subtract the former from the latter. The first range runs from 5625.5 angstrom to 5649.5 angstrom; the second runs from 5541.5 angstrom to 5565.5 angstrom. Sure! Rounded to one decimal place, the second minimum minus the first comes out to -1.4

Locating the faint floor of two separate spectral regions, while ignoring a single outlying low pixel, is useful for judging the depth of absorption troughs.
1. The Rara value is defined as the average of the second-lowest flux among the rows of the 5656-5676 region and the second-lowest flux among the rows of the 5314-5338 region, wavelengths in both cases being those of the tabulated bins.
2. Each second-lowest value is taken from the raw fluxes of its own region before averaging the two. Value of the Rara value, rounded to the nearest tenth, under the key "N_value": 18.7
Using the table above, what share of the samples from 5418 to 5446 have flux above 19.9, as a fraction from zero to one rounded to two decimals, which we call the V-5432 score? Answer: 0.11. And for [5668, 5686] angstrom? 0.33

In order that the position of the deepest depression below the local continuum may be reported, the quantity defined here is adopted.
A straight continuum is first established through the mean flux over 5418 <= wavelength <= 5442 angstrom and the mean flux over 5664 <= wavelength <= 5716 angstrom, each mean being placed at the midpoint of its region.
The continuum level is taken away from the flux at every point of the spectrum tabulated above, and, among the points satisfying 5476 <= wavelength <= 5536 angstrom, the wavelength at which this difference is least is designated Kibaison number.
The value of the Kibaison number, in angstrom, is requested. 5477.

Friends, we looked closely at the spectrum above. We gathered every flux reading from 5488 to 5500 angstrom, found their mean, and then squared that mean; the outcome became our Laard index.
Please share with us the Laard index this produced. 384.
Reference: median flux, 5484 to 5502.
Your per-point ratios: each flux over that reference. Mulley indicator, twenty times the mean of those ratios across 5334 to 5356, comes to 20.5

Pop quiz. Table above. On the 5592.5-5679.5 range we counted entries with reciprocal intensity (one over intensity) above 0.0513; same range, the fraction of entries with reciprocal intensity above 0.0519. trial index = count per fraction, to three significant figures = 29.0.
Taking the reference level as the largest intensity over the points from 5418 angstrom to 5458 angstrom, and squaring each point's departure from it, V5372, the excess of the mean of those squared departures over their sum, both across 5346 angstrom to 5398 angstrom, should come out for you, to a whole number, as -118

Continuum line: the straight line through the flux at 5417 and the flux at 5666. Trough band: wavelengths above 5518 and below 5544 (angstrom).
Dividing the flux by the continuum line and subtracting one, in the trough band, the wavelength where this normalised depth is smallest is 5528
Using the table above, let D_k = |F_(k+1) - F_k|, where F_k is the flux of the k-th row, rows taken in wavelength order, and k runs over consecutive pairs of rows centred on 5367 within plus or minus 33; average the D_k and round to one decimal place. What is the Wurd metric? 2.7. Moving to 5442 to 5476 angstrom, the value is 2.3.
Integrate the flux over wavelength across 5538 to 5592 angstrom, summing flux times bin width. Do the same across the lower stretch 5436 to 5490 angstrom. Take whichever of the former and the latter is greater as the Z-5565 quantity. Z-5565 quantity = 1015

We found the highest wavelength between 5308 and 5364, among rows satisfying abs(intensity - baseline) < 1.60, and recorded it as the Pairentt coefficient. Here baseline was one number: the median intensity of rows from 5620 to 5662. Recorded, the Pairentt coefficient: 5363 angstrom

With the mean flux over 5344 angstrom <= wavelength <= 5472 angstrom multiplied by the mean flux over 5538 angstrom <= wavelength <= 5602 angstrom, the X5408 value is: 359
